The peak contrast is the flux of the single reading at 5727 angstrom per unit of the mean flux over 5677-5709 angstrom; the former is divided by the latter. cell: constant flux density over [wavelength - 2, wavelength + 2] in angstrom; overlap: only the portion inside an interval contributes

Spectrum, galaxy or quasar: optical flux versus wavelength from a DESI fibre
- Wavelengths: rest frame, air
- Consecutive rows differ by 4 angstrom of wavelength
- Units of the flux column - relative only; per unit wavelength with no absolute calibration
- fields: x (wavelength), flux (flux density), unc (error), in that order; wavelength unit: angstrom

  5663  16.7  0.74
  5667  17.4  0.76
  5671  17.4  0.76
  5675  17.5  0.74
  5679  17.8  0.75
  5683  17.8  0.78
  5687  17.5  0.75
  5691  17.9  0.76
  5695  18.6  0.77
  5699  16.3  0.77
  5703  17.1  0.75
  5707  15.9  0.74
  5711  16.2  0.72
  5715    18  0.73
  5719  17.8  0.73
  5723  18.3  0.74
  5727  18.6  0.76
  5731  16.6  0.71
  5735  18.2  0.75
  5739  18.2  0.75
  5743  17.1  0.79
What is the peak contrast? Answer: 1.07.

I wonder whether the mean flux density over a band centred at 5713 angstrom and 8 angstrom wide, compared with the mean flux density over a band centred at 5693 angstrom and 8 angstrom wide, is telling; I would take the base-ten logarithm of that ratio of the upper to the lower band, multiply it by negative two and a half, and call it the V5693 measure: 0.07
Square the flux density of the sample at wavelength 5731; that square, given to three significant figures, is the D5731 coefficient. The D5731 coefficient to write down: 276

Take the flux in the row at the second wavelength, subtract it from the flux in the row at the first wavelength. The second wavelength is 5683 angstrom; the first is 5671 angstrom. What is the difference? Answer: -0.4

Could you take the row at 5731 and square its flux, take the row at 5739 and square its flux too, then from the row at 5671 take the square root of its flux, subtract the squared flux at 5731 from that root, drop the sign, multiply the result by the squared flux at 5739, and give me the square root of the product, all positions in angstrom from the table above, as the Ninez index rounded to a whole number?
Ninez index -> 300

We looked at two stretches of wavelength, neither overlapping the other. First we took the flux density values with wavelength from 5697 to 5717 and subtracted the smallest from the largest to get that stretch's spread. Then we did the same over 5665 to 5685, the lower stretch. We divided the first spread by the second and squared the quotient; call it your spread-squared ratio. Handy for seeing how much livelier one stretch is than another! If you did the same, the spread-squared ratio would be 28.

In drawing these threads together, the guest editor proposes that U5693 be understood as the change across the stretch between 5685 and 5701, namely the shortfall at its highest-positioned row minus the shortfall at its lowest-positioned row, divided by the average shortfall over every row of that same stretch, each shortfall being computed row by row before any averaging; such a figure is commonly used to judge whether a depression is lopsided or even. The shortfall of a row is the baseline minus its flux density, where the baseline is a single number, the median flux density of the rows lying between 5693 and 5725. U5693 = -9.6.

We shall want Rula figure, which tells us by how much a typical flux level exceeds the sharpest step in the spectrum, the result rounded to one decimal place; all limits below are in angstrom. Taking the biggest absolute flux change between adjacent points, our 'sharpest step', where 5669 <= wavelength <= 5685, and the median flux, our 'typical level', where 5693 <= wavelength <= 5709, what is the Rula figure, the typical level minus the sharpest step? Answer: 16.4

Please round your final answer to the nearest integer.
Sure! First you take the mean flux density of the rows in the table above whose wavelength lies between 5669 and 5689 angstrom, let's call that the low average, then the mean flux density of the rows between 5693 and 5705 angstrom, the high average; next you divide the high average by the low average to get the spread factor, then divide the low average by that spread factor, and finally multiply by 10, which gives 179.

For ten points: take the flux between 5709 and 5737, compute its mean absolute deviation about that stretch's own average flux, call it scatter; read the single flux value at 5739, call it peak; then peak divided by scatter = 25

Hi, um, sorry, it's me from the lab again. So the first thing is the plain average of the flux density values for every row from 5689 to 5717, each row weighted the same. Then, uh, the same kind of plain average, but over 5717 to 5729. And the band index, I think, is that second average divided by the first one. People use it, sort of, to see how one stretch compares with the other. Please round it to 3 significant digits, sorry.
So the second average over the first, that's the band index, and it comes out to 1.06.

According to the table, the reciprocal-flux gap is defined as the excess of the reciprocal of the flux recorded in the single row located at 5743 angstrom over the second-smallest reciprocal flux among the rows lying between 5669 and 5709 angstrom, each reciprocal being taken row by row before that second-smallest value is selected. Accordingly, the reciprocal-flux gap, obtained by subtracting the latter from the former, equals 0.0026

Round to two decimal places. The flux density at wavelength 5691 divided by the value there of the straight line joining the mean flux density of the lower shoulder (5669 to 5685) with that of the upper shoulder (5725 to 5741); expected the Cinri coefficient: 1.01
